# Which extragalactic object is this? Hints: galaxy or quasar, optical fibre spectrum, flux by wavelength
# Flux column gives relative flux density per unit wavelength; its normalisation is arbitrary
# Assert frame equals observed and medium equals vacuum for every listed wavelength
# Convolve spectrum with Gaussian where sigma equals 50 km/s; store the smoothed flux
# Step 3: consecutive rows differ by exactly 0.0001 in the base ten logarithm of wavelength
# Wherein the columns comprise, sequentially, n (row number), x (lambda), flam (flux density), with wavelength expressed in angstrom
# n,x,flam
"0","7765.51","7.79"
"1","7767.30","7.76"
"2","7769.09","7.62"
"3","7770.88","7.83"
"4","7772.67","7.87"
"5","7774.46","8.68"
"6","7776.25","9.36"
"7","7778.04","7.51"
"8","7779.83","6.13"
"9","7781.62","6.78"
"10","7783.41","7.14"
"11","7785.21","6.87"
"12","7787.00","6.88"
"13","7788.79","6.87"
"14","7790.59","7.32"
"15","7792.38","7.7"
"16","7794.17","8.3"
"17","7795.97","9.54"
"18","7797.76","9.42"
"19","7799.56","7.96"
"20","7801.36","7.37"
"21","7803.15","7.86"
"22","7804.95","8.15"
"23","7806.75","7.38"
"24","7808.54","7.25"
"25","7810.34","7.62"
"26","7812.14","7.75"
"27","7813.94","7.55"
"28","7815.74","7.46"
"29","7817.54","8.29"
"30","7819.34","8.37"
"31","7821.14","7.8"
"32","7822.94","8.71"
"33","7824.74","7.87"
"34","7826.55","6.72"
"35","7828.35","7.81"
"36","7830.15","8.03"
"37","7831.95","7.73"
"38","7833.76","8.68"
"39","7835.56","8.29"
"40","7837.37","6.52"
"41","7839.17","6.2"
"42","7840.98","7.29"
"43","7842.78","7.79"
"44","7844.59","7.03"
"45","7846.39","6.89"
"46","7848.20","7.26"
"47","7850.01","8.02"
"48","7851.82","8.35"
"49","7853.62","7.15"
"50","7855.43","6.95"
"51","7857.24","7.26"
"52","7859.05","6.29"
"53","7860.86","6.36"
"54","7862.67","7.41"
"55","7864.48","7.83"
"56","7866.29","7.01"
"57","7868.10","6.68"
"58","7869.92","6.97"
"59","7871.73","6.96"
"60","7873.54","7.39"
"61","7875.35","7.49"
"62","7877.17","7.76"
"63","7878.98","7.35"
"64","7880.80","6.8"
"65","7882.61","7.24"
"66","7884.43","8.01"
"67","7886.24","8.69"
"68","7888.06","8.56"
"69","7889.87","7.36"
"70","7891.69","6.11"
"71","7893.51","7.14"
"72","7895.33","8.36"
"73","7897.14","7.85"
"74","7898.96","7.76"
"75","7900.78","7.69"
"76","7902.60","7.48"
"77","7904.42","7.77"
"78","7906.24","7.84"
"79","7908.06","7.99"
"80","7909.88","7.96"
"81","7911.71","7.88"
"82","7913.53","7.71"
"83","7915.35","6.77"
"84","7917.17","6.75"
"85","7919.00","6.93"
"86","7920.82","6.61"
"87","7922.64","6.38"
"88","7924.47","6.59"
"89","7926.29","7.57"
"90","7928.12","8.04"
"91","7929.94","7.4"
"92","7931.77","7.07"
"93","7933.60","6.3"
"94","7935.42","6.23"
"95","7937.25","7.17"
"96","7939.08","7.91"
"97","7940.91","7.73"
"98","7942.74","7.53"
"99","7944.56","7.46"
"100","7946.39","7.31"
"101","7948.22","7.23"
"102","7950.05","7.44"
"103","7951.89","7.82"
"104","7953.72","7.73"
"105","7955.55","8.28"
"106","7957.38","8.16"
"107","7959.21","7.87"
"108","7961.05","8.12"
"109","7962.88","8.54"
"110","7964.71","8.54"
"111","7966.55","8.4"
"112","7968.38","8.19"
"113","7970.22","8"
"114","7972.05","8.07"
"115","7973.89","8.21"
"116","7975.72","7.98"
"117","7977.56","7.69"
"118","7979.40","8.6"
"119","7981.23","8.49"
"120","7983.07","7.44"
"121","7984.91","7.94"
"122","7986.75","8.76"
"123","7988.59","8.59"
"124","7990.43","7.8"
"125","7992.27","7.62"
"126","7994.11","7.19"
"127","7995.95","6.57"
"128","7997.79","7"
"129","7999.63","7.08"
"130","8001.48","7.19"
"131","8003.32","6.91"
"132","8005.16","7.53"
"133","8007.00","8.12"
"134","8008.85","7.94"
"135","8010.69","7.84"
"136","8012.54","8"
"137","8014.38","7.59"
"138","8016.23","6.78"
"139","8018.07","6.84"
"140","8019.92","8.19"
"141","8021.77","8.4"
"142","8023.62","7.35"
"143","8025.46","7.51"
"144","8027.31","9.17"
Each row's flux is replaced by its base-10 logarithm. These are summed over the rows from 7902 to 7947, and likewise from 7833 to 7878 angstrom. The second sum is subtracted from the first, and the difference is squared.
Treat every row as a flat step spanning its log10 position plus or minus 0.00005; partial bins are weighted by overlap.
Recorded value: 0.00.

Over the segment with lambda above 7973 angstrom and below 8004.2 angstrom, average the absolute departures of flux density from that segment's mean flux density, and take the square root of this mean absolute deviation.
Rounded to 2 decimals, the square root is 0.74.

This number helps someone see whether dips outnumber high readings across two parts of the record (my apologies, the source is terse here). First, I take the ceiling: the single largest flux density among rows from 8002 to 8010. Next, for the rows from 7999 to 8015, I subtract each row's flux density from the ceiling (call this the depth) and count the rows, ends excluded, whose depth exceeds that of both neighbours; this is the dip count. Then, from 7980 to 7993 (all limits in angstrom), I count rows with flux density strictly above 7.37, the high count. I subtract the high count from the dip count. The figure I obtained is -5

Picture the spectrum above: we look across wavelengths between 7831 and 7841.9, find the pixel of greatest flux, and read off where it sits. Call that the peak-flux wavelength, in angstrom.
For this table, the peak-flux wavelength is 7833.76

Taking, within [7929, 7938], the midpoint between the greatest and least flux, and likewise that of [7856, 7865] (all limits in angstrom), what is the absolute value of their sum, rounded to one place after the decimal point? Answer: 13.9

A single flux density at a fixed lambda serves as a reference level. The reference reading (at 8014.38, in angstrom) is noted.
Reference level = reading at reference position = 7.59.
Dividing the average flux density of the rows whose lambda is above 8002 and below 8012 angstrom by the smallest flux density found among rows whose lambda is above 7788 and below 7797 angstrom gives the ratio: 1.12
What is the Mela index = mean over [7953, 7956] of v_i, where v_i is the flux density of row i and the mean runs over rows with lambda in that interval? 8.0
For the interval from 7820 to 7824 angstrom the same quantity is 8.3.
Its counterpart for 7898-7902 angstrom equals 7.7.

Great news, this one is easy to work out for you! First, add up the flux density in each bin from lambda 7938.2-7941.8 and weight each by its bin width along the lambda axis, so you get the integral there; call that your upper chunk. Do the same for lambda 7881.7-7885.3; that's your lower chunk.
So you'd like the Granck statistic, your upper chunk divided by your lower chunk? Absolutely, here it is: 1.03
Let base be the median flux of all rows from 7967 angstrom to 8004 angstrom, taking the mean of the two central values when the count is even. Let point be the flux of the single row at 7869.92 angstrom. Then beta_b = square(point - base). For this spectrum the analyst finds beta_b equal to 0.8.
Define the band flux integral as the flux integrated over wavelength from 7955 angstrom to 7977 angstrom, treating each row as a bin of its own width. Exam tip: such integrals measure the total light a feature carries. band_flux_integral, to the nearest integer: 180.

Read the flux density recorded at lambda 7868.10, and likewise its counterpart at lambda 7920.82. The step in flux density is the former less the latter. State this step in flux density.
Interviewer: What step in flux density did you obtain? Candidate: 0.1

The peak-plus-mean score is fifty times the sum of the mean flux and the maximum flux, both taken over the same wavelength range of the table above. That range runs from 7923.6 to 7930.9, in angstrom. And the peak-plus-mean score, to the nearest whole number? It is 772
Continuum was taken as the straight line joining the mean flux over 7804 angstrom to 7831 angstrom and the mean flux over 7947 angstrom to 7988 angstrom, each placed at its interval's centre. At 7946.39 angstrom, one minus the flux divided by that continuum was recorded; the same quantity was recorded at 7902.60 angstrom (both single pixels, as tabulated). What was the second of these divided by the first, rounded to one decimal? 0.7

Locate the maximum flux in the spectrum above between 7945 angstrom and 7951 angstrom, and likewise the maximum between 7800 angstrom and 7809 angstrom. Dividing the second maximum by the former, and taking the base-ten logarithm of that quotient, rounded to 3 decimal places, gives 0.040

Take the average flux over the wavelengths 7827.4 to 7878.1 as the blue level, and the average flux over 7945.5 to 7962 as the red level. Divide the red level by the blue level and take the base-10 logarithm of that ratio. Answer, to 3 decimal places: 0.025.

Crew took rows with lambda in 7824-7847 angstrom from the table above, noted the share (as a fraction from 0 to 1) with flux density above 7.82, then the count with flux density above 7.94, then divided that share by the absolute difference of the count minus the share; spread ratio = 0.11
